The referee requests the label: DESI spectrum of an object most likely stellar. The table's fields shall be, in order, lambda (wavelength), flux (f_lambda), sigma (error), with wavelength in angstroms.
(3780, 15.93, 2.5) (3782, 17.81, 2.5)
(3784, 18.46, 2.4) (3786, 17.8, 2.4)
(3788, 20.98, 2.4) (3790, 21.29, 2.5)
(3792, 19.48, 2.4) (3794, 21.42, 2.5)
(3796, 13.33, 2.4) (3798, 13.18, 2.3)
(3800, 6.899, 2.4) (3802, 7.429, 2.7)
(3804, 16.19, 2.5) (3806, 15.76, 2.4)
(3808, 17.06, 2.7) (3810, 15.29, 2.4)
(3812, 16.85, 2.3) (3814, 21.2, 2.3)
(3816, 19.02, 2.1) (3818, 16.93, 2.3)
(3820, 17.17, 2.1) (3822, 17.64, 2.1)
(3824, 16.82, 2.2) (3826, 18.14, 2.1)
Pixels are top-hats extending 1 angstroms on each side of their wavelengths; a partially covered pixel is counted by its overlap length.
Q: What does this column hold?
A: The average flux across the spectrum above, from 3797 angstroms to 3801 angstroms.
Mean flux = 10.0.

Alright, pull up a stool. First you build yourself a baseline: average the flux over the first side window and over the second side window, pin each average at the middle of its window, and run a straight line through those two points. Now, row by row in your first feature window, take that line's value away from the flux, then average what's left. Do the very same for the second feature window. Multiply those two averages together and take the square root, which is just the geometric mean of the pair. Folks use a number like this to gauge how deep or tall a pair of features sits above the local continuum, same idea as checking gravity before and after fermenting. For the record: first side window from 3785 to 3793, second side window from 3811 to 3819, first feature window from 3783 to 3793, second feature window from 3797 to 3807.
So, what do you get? 1.6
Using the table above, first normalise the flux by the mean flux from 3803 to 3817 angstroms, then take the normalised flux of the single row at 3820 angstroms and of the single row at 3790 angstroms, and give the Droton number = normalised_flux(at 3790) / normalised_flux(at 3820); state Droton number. 1.2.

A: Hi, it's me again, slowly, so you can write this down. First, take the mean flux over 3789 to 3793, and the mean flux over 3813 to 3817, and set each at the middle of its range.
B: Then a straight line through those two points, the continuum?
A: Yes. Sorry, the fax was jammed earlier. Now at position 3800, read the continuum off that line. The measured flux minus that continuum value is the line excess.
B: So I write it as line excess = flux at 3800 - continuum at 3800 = -13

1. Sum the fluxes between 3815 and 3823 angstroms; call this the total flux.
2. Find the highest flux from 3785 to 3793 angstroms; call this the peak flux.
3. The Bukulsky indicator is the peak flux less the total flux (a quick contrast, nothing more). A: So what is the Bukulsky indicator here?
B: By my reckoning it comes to -49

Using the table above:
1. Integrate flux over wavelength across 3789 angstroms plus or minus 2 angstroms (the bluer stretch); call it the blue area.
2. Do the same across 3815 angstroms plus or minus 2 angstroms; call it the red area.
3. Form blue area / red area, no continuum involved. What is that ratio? 1.05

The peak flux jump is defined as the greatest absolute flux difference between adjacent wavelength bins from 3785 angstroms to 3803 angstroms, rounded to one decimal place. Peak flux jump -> 8.1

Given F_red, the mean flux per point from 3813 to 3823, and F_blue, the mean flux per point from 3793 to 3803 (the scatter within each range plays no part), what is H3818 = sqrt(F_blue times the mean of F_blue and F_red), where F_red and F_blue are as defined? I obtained 13.9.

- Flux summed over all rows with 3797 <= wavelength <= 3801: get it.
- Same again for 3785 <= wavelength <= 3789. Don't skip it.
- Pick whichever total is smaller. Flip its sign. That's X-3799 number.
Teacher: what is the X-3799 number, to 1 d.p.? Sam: -20.1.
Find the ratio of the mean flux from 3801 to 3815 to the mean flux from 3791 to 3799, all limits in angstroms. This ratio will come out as 0.93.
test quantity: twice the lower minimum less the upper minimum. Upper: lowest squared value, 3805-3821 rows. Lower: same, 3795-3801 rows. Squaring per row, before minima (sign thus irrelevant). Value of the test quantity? -139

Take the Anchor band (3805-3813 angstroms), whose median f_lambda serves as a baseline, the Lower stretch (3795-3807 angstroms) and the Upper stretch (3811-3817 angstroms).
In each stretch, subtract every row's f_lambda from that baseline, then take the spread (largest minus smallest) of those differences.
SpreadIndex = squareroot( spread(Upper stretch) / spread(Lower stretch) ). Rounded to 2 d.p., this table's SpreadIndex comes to 0.68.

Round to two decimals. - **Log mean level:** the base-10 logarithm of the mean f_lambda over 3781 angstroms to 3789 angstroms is 1.27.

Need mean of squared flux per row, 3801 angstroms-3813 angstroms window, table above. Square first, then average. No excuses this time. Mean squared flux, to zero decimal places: 229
